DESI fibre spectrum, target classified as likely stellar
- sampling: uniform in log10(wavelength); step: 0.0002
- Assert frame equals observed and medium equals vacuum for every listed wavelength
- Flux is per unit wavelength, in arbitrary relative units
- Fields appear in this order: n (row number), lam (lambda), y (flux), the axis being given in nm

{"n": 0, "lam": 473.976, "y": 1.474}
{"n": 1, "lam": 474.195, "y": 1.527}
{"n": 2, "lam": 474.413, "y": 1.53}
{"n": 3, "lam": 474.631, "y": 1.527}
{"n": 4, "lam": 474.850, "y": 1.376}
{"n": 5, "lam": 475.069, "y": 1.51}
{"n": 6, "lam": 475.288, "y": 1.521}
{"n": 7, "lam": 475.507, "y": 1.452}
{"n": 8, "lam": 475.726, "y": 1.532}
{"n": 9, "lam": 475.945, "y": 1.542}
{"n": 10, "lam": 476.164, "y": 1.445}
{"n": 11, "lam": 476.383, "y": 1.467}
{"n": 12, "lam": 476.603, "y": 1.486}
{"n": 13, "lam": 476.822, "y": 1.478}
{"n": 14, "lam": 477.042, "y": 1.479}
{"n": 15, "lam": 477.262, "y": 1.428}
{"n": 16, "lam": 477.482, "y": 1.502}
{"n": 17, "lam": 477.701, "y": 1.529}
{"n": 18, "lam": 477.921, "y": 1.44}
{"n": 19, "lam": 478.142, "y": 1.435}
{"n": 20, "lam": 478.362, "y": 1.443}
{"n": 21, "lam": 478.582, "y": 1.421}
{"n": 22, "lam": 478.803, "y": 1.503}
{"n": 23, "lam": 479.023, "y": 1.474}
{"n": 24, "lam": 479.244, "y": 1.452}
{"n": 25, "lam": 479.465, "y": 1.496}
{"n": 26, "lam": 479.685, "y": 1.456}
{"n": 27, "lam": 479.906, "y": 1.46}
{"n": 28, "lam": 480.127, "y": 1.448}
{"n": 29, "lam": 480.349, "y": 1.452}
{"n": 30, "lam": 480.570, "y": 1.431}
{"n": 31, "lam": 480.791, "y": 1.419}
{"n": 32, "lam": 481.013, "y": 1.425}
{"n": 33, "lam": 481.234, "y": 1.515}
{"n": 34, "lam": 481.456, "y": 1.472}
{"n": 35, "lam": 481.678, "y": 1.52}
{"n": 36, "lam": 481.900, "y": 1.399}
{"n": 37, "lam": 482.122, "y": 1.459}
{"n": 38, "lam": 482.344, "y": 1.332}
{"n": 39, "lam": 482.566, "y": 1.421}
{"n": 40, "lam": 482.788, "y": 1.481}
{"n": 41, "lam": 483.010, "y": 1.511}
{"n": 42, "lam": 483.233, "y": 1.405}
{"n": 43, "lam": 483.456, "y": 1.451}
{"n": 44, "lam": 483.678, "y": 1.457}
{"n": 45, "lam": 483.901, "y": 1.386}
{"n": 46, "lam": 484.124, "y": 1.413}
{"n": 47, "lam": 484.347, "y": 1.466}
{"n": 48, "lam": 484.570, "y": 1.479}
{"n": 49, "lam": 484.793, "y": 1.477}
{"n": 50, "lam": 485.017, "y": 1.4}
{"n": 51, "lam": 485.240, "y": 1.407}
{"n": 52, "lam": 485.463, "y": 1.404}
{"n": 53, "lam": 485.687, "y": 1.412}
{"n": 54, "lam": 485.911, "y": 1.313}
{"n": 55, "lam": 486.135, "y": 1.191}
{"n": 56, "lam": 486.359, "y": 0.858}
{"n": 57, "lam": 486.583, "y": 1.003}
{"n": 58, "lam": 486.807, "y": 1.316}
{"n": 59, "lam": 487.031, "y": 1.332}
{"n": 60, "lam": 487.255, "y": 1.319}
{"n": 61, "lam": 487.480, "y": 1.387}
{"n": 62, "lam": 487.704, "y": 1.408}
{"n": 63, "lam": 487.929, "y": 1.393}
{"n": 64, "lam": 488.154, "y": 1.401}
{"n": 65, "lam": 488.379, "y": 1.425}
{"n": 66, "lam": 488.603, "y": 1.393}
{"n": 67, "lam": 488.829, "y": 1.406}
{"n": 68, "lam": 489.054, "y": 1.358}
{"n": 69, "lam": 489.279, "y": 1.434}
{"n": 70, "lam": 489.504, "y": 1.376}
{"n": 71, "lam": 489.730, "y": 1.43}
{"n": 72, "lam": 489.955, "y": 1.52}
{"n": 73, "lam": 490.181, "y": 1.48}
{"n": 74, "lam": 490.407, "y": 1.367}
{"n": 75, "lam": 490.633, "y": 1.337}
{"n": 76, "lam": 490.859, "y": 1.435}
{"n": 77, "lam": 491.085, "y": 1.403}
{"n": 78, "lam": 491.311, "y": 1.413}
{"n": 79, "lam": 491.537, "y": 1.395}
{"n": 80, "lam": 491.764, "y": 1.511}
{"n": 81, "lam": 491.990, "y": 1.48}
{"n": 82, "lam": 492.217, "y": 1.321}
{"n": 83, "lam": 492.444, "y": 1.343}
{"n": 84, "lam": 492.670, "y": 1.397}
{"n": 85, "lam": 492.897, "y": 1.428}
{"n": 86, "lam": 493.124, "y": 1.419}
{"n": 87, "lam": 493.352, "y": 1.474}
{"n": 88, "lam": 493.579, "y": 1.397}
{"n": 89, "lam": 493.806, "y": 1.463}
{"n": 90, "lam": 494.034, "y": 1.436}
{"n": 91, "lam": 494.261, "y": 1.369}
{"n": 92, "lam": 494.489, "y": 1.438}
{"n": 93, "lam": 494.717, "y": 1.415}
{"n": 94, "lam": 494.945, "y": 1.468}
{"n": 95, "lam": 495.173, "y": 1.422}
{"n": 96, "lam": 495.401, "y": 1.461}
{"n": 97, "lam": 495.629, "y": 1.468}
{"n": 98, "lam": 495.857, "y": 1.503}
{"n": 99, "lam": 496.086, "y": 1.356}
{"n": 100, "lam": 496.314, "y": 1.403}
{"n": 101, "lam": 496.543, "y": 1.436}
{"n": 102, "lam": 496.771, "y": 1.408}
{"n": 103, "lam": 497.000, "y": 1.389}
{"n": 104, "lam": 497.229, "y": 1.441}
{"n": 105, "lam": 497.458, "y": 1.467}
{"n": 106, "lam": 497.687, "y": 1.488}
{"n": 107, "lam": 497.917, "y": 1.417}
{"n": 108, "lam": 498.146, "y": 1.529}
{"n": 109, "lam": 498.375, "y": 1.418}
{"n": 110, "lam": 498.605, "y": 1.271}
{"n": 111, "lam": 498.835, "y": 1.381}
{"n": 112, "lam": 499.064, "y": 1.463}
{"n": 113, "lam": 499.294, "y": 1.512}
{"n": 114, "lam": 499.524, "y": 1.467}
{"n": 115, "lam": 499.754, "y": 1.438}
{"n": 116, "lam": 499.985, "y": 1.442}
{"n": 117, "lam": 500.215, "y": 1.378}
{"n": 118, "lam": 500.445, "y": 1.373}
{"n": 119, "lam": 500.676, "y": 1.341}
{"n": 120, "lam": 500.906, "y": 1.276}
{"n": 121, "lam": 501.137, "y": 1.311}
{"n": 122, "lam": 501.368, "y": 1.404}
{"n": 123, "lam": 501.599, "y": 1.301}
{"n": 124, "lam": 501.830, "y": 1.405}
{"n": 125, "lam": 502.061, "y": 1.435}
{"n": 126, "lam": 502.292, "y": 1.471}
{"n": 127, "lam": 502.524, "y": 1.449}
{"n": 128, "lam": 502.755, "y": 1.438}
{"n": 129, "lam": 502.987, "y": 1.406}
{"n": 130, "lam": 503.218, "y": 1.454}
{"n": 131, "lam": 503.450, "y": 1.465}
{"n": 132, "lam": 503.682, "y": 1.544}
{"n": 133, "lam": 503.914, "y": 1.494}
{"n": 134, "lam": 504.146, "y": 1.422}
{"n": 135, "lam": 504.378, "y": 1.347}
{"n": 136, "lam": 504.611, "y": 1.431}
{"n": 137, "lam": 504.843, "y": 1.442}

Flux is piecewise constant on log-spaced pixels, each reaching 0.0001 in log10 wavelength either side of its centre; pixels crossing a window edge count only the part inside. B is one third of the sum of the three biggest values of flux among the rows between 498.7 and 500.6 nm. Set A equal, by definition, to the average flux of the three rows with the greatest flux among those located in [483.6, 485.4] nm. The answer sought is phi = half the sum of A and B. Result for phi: 1.48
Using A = 1.47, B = 1.481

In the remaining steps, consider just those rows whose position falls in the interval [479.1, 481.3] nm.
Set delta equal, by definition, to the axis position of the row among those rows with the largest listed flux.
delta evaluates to 481.234 nm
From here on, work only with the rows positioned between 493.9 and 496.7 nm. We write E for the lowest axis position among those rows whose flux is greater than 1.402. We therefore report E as 494.034 nm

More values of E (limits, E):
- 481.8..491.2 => 482.122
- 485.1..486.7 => 485.240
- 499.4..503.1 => 499.524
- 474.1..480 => 474.195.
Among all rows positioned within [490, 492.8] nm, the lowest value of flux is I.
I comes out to 1.321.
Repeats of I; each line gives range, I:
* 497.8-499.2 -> 1.271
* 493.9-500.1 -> 1.271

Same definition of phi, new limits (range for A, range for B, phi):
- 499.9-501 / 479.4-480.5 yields 1.43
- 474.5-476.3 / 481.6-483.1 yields 1.52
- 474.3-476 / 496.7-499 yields 1.51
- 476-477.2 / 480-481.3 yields 1.48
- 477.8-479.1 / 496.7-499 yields 1.48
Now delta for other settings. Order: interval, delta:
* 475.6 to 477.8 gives 475.945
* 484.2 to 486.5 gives 484.570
